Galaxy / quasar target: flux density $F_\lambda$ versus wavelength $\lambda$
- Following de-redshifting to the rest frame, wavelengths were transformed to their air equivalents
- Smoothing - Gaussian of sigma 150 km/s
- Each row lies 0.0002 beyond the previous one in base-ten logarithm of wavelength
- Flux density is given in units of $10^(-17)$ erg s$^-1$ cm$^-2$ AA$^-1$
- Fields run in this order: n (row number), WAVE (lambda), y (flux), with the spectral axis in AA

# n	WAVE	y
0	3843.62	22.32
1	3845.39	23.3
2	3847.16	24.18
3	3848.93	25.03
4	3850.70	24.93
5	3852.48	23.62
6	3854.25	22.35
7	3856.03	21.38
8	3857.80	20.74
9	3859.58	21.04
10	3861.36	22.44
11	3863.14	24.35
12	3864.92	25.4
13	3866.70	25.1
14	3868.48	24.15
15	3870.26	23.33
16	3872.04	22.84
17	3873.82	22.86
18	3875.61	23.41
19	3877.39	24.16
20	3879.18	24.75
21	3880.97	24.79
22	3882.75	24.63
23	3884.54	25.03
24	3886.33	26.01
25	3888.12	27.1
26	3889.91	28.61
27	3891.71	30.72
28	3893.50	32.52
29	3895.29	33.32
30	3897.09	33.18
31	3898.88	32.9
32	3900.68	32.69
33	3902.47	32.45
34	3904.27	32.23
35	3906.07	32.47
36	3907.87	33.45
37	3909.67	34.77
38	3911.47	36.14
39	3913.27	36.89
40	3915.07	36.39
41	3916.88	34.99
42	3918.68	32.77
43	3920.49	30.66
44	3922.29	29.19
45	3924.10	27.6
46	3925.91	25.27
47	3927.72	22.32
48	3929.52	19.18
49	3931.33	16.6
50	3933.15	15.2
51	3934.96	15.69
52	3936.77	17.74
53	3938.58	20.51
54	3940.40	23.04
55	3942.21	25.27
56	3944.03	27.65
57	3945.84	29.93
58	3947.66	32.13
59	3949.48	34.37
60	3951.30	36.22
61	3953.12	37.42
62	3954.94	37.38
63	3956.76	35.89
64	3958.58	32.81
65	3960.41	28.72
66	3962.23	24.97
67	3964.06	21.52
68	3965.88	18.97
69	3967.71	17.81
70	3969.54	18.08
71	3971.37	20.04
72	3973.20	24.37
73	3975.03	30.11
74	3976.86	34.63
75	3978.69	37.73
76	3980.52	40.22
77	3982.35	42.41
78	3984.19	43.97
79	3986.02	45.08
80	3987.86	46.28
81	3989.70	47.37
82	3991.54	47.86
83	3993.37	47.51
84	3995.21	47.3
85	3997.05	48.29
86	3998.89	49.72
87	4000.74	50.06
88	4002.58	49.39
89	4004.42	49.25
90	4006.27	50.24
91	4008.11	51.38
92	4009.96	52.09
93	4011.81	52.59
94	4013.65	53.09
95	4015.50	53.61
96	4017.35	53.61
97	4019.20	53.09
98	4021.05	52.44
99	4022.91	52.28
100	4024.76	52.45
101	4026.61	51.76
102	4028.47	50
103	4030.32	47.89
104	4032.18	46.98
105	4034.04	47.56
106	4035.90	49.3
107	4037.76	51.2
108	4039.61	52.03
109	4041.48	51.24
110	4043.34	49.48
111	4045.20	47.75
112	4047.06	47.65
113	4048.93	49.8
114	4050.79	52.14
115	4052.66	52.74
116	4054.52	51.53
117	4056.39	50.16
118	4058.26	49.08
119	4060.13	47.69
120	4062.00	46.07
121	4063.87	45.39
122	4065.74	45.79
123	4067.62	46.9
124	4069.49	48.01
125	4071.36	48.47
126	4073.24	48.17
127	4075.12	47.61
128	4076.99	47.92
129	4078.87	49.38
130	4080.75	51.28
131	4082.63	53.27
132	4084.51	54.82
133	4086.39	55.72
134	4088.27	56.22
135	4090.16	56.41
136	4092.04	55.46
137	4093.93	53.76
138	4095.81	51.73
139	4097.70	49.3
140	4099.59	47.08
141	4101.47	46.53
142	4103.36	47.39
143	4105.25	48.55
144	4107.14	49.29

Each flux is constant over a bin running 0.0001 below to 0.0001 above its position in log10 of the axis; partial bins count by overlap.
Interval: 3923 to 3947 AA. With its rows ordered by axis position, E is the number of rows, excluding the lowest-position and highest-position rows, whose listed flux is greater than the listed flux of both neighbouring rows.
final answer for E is 0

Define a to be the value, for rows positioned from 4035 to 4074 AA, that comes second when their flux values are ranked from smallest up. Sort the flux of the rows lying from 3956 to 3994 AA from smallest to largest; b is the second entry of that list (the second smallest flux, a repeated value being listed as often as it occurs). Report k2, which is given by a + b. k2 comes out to 64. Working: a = 45.79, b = 18.08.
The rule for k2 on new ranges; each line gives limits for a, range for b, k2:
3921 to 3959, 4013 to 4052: 63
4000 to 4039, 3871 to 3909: 70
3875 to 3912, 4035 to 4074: 70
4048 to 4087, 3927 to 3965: 61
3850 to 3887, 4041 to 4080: 67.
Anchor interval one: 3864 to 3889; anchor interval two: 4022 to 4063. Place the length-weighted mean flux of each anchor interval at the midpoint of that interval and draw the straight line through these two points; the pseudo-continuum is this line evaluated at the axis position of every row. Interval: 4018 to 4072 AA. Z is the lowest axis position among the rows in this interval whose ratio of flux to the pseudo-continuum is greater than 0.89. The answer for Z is 4019.20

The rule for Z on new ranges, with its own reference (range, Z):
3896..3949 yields 3897.09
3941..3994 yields 3947.66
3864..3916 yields 3864.92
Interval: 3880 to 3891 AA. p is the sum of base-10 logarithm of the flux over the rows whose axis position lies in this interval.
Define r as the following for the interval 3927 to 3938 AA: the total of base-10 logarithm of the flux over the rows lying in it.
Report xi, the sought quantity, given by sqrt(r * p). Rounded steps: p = 8.5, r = 7.5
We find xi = 8.0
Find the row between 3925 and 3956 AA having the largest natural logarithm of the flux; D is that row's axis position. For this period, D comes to 3953.12 AA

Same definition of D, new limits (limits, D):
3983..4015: 4013.65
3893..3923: 3913.27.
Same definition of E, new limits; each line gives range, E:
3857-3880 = 1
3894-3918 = 1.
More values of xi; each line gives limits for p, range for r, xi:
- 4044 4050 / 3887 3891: 3.8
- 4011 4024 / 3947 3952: 7.5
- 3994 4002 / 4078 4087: 7.6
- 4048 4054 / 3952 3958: 4.9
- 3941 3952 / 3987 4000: 10.2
